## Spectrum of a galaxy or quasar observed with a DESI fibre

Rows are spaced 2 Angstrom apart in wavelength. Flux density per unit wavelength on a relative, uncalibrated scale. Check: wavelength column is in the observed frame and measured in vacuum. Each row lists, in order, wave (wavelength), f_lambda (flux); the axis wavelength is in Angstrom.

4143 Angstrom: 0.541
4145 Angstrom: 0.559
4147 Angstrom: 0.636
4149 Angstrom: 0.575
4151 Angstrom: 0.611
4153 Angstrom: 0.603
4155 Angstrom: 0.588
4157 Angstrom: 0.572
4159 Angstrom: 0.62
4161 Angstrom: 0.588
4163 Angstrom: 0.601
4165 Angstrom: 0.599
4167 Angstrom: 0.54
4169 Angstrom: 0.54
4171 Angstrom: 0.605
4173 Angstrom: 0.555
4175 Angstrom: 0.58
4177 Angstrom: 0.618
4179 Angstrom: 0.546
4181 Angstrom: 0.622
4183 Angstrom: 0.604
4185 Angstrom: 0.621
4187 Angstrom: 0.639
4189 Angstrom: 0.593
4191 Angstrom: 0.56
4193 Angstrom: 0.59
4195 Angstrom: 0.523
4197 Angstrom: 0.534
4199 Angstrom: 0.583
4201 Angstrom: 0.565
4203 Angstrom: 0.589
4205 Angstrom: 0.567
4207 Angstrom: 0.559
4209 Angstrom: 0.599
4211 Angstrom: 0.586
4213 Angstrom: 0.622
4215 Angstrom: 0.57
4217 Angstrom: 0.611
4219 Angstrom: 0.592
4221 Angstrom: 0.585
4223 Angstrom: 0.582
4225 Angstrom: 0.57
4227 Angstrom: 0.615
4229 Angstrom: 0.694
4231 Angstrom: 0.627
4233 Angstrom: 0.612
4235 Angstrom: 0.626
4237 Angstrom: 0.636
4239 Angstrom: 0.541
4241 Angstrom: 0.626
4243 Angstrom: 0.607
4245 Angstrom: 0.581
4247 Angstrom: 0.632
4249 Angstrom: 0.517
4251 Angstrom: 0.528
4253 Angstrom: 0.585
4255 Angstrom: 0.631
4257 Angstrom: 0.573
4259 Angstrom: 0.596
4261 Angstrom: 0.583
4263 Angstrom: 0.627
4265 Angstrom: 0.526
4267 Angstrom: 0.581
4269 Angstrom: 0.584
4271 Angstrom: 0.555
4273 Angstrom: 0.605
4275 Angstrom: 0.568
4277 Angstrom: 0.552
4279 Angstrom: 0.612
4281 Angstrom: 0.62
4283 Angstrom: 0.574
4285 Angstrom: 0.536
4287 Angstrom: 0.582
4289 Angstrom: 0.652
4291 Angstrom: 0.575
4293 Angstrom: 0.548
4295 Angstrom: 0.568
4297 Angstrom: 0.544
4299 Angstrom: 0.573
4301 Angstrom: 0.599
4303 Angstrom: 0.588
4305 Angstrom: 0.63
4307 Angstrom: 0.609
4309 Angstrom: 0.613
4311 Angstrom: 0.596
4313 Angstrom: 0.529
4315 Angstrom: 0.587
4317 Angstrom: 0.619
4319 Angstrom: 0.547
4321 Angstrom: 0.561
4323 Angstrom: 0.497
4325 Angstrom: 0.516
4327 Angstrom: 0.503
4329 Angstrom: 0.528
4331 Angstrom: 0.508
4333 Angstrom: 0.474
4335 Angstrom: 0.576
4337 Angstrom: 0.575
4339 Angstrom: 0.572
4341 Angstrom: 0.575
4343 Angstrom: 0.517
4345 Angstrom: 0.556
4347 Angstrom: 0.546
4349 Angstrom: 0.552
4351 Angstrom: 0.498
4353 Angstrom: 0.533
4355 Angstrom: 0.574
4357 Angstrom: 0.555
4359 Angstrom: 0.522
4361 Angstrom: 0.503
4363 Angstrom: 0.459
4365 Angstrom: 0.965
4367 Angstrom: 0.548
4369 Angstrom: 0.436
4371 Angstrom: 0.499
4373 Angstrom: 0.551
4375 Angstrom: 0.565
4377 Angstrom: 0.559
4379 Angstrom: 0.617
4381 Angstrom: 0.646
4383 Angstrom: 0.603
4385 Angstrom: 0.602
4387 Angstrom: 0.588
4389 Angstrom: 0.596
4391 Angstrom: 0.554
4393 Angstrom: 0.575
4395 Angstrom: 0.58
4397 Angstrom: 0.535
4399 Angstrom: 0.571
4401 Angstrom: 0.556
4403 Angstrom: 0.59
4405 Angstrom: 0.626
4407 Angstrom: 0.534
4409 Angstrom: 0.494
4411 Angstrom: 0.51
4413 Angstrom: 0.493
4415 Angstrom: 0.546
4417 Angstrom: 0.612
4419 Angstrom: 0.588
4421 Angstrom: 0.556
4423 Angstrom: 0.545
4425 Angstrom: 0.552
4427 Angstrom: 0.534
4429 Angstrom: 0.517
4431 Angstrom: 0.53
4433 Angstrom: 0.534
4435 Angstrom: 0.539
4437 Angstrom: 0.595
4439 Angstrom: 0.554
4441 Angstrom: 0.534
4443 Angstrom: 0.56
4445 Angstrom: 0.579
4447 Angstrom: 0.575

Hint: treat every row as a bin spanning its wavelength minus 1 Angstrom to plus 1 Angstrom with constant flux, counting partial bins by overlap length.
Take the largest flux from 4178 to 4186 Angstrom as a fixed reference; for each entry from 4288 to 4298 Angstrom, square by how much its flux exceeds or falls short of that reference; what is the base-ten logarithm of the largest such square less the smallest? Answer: -2.29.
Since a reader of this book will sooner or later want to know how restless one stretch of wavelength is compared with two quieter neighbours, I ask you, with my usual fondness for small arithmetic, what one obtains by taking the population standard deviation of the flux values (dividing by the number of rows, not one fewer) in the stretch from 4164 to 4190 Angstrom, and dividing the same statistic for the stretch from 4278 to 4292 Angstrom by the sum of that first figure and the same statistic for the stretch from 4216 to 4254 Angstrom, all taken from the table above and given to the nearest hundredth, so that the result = 0.48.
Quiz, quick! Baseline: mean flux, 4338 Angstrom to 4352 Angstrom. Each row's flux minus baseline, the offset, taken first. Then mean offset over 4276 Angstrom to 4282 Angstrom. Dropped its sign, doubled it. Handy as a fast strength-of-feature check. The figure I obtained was 0.10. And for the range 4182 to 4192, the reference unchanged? 0.12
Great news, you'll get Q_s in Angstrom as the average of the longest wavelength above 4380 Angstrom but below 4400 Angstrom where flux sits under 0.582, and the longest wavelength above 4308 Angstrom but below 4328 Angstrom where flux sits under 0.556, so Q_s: 4363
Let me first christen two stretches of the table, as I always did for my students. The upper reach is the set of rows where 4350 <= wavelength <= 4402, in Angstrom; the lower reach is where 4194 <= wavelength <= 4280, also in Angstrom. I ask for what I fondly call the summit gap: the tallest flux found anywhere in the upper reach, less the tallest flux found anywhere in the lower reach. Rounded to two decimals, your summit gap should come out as 0.27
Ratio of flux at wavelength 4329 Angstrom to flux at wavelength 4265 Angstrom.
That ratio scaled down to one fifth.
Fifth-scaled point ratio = 0.201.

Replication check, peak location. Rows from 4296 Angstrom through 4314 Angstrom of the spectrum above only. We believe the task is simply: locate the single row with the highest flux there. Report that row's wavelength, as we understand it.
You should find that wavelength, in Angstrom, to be 4305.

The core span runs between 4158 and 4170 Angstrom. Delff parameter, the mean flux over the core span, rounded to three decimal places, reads 0.581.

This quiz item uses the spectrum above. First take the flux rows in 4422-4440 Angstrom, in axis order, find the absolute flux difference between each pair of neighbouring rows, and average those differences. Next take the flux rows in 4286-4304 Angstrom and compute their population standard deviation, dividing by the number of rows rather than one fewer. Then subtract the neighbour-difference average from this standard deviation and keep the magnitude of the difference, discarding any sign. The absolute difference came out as 0.010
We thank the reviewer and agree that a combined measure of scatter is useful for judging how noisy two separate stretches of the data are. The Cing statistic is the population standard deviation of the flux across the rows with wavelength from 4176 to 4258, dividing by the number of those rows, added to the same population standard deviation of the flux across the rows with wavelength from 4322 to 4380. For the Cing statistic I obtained 0.124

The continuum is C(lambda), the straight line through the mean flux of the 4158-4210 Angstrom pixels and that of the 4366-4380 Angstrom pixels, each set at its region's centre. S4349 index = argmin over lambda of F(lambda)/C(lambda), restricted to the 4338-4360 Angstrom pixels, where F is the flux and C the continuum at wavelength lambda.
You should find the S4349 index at 4351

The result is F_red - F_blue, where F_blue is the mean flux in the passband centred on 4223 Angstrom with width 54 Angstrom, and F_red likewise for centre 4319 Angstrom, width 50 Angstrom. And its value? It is -0.033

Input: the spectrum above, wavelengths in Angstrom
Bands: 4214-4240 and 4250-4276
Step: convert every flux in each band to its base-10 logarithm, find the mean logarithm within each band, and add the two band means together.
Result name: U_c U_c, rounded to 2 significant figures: -0.46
